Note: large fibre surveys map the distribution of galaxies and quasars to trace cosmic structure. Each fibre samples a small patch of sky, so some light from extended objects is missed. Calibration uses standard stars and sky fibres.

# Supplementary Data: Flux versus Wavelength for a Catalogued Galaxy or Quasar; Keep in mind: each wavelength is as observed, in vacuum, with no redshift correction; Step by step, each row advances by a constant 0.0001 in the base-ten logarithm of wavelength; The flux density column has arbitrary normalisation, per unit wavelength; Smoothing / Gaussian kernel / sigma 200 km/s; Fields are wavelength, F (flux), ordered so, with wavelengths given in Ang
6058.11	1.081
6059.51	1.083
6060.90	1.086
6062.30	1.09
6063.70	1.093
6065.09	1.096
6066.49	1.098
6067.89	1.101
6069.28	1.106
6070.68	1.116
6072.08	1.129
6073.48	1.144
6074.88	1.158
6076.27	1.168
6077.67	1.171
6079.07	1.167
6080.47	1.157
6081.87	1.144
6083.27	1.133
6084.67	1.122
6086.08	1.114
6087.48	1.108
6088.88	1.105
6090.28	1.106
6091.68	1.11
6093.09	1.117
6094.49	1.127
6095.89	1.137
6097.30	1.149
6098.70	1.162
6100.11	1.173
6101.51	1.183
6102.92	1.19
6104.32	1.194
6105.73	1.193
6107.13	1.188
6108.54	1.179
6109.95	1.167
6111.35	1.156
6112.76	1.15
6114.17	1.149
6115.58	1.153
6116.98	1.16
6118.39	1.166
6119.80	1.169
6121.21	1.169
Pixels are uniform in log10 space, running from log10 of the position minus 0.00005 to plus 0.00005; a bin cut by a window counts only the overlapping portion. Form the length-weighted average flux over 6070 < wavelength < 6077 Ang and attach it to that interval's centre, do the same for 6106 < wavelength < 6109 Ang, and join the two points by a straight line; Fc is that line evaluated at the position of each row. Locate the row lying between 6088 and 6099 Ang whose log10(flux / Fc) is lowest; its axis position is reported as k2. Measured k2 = 6090.28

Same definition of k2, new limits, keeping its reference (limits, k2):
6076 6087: 6086.08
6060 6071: 6060.90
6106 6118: 6114.17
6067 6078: 6067.89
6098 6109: 6098.70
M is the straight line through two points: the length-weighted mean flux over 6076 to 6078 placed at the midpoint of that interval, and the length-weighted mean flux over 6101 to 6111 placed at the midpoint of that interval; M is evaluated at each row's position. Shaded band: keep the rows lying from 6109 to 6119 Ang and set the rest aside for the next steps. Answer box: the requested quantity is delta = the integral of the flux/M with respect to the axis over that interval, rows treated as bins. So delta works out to 9.75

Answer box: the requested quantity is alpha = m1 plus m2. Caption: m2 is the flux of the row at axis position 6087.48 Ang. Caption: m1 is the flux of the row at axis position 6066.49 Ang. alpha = 2.21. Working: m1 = 1.098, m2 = 1.108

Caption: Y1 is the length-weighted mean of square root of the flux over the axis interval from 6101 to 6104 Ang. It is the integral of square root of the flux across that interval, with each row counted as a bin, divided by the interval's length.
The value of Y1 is 1.090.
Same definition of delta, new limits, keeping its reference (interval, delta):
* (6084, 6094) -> 9.46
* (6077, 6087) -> 9.75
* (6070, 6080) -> 9.85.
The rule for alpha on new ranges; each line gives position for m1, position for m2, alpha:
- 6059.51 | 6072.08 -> 2.21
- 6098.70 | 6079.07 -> 2.33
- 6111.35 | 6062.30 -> 2.25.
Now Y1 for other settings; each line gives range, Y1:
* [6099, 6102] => 1.084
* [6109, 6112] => 1.080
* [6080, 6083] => 1.071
